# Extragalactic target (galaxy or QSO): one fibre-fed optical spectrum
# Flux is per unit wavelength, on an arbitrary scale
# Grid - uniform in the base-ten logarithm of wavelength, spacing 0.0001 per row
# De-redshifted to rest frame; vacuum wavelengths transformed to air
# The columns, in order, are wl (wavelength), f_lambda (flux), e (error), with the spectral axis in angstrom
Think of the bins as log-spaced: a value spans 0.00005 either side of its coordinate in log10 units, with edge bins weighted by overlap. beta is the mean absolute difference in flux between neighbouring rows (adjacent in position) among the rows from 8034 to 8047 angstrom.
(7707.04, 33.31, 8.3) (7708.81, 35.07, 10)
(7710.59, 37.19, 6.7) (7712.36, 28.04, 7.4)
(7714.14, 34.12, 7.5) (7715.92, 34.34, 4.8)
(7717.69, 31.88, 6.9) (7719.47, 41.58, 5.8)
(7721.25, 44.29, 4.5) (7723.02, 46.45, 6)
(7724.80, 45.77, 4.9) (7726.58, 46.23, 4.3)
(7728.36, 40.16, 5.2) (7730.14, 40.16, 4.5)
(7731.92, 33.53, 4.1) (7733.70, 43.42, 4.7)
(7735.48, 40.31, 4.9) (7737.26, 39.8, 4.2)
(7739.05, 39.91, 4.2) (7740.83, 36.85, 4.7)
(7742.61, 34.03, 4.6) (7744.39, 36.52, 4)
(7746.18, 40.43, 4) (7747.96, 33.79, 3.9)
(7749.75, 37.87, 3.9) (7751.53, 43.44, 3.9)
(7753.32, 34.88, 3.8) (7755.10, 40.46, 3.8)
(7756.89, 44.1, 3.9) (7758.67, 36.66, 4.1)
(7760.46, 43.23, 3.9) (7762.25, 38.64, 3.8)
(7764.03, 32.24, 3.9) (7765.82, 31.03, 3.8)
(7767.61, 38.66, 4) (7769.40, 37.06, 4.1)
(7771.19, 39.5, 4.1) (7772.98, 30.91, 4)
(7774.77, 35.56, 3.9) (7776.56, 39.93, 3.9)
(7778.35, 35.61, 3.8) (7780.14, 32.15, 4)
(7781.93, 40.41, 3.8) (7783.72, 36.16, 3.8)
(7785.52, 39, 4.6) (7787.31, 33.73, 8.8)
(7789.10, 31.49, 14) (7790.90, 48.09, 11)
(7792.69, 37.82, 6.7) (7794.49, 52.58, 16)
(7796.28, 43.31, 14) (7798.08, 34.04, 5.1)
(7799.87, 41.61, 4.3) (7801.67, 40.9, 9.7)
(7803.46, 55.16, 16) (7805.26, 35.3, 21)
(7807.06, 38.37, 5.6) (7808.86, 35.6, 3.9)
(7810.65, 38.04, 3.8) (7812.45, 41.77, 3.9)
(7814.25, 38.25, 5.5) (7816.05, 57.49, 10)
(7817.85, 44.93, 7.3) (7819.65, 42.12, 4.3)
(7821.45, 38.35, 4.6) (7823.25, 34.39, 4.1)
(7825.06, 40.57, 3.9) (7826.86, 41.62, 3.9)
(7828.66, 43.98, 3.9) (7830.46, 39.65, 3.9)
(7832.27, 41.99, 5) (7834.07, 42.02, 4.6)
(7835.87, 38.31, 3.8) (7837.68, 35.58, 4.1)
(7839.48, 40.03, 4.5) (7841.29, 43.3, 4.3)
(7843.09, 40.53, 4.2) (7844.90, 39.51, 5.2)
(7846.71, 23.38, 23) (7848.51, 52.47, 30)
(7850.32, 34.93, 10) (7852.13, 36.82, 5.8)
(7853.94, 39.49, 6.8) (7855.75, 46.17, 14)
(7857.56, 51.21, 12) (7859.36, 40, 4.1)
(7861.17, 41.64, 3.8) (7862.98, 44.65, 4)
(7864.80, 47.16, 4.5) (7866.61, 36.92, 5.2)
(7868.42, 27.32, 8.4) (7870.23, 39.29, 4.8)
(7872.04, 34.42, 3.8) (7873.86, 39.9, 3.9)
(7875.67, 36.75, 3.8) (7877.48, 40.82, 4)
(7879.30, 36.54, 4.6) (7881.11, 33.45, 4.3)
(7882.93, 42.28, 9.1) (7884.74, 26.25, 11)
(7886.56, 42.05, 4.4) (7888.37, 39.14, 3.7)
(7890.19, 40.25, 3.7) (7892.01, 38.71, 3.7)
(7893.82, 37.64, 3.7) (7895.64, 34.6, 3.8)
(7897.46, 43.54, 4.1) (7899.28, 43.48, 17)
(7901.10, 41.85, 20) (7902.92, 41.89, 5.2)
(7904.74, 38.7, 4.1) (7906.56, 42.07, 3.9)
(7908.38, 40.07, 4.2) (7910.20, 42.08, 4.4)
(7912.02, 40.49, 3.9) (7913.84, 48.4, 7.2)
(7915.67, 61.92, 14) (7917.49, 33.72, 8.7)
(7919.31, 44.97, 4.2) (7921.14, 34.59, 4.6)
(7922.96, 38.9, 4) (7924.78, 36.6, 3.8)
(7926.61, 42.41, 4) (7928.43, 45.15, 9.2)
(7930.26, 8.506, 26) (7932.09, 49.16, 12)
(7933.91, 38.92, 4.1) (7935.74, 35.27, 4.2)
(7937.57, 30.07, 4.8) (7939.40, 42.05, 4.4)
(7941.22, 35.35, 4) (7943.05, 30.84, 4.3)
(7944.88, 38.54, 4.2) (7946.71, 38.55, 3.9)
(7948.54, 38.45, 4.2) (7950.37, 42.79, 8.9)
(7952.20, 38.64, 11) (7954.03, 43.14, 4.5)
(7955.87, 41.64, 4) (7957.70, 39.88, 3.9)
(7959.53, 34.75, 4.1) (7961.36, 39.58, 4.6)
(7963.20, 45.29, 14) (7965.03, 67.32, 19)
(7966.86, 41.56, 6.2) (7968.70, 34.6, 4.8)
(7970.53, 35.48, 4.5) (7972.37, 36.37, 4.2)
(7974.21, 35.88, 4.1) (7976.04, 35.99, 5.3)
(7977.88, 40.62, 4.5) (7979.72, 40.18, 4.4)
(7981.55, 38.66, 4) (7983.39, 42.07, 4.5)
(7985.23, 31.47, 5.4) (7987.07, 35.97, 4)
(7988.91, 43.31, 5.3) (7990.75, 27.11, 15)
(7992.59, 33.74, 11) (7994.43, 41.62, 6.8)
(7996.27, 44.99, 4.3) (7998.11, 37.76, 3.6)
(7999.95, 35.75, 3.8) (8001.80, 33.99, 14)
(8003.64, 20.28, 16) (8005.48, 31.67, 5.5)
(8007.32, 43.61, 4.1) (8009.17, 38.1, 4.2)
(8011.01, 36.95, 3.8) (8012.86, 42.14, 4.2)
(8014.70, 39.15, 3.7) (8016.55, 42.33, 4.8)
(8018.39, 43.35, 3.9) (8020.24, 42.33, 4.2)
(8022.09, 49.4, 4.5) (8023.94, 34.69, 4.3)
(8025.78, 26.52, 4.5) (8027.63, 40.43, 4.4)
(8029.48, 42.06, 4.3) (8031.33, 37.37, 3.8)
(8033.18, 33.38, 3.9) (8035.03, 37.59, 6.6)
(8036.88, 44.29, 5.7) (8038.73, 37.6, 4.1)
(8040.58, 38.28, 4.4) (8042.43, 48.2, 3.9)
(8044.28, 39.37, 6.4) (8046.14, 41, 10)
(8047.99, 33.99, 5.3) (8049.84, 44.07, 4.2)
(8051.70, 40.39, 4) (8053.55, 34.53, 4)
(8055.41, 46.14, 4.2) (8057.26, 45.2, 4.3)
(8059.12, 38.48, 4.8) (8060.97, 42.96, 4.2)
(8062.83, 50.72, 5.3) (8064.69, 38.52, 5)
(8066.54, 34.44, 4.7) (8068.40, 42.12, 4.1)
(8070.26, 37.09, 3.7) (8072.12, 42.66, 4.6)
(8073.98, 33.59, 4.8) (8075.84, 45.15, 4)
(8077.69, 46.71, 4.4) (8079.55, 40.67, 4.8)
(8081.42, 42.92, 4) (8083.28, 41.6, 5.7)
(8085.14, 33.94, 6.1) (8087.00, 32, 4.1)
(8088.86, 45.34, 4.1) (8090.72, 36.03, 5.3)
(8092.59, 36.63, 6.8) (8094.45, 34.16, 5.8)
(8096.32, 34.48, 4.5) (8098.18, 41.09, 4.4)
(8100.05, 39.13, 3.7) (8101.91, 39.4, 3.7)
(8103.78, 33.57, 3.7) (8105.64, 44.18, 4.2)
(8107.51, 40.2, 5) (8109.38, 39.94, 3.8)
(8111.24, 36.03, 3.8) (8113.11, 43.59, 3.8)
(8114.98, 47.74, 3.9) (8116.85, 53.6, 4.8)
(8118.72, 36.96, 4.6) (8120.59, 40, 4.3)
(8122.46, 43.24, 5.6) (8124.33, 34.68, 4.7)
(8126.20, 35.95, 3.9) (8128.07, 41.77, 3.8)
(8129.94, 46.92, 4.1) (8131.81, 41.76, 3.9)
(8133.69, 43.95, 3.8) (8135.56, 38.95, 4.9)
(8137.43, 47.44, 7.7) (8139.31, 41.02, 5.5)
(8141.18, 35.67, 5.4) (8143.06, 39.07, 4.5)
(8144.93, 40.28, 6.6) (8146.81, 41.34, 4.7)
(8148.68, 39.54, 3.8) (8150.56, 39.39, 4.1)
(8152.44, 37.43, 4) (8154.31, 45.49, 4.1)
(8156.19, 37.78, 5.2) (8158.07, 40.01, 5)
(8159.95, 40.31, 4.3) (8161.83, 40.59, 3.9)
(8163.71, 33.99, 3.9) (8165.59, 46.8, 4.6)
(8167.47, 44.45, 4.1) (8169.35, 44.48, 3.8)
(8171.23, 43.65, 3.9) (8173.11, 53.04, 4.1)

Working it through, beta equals 5.7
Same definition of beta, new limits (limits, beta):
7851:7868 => 5.4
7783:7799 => 8.8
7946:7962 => 3.3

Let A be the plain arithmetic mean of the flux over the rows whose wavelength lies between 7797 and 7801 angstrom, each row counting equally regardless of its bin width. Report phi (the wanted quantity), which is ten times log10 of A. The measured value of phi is 15.78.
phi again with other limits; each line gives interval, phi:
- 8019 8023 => 16.61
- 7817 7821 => 16.39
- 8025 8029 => 15.25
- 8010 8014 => 15.97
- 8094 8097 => 15.36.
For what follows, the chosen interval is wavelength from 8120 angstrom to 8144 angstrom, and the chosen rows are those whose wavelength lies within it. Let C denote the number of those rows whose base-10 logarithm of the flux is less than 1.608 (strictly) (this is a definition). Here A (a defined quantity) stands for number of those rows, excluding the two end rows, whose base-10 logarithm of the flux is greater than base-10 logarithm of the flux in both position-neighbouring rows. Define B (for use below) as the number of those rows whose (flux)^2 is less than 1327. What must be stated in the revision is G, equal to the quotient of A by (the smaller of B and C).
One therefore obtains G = 1.33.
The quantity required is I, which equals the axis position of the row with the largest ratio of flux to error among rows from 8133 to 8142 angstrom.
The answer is 8133.69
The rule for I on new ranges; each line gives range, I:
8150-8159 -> 8154.31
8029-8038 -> 8031.33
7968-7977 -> 7974.21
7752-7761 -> 7756.89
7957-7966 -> 7957.70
